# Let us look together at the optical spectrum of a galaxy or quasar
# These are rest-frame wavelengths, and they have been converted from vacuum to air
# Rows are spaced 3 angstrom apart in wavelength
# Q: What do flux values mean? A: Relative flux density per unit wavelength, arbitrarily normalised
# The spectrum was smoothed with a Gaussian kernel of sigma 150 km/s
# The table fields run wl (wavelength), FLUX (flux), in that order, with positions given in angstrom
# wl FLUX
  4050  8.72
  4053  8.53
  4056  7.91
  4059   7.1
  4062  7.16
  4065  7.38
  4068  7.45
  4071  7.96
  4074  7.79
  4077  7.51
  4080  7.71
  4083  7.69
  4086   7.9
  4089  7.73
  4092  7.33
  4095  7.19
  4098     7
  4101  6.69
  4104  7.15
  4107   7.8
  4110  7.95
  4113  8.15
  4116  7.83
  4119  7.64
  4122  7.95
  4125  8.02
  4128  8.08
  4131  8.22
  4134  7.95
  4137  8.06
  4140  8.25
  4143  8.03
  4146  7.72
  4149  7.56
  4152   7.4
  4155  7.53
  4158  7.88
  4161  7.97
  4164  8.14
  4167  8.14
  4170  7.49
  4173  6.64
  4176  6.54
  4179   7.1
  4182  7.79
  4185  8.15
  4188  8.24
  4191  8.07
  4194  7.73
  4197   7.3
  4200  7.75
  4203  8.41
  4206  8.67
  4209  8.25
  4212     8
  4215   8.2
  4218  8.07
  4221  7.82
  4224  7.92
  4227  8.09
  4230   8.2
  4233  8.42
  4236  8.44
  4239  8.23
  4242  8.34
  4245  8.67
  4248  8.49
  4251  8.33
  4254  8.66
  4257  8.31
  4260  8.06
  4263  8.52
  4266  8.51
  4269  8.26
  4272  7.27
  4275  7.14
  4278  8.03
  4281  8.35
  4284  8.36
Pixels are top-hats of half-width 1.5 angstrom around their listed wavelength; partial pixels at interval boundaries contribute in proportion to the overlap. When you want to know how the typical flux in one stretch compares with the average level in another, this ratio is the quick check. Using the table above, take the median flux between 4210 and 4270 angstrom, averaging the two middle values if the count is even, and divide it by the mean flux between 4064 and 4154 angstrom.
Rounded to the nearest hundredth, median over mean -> 1.08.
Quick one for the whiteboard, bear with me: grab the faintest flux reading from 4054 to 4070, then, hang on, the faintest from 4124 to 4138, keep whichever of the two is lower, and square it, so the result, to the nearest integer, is 50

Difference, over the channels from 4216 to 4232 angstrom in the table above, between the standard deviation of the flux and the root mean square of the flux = -7.9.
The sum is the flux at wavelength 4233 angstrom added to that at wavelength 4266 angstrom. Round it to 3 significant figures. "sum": 16.9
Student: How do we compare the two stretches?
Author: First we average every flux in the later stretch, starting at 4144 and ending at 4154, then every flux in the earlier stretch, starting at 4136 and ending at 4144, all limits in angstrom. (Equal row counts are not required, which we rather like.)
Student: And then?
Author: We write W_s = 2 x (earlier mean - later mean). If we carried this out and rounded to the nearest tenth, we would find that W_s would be 1.1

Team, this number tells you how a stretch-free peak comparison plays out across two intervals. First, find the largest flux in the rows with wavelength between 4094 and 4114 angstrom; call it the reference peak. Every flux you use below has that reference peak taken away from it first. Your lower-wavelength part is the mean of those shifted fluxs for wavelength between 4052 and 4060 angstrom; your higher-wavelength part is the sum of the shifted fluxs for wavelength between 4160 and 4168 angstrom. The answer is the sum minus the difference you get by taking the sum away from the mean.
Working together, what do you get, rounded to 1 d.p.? -0.1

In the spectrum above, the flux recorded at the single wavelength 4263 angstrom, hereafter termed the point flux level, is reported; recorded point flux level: 8.52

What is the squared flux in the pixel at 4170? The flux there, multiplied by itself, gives 56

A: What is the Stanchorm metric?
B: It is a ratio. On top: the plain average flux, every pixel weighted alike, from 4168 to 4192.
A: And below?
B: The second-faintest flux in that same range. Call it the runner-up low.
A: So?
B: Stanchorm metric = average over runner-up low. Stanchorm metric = 1.13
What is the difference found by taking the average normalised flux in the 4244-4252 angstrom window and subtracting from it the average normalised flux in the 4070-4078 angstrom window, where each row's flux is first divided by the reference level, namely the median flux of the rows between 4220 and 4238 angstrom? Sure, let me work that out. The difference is 0.091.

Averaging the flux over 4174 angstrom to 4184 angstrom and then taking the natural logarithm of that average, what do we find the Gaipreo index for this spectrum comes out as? 1.97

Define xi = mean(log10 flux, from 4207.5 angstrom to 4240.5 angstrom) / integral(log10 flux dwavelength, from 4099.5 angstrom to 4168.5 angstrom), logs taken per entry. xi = 0.015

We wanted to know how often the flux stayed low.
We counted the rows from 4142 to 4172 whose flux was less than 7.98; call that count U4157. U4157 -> 7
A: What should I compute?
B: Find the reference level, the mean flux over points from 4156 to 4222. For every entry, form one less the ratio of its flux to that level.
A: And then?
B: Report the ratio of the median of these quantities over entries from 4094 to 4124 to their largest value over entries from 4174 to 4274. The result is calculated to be 0.09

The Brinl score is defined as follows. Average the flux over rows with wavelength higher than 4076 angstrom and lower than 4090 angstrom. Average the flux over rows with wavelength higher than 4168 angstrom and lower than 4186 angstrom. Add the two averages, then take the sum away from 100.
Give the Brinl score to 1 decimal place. 85.0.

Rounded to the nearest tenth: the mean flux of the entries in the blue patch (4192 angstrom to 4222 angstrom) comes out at 8.0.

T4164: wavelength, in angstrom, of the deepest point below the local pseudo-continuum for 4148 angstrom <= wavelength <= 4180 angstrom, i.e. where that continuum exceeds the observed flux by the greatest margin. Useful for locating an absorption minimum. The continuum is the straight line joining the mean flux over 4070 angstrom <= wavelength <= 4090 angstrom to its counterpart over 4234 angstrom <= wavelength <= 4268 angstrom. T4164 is 4176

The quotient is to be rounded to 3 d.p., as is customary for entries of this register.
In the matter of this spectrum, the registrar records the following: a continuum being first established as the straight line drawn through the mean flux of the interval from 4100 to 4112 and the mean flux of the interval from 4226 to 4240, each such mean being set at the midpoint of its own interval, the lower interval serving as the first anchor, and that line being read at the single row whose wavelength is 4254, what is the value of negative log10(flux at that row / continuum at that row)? -0.012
